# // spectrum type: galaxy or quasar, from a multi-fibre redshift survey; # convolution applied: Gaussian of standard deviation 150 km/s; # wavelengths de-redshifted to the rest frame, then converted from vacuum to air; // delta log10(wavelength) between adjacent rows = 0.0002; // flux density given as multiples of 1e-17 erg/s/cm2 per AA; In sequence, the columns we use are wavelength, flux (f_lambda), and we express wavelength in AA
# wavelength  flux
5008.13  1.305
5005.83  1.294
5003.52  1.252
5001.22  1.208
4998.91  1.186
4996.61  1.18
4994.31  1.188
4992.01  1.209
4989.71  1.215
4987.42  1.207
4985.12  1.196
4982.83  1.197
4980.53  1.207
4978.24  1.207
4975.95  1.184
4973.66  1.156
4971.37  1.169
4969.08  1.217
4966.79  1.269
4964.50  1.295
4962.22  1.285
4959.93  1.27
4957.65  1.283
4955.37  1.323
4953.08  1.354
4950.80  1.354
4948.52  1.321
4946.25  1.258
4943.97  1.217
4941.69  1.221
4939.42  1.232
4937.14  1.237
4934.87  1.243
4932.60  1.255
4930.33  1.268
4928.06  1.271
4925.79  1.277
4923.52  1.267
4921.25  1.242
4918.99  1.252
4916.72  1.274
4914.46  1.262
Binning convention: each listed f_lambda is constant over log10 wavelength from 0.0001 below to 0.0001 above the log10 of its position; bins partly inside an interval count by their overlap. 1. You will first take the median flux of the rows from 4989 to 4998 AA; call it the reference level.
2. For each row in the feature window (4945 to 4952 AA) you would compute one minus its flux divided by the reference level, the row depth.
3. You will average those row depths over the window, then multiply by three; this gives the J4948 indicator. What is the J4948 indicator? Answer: -0.28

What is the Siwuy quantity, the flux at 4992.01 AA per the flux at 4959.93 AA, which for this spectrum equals 0.952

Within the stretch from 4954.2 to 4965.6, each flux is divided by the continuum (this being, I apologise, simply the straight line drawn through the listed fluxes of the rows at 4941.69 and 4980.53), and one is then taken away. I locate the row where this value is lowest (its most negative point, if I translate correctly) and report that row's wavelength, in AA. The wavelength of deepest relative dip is 4959.93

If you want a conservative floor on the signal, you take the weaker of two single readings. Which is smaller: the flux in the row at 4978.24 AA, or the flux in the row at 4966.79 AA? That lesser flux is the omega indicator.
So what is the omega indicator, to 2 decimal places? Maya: 1.21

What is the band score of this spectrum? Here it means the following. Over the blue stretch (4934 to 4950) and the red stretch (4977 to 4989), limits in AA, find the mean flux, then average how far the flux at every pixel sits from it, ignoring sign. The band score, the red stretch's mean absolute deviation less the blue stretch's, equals -0.02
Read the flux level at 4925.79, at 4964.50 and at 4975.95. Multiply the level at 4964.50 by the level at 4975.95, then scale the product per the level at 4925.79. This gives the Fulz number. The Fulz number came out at 1.20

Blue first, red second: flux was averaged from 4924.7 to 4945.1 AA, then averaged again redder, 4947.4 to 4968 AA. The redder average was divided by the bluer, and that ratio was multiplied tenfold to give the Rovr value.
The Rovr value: 10.5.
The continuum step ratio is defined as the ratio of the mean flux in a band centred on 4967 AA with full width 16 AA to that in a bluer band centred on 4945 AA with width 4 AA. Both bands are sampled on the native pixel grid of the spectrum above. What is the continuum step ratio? 1.00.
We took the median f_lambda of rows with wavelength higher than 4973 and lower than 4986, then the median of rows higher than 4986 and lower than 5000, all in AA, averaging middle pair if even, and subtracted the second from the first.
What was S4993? 0.00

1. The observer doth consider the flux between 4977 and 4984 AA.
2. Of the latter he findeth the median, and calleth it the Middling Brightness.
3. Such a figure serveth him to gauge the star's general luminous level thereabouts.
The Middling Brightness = 1.21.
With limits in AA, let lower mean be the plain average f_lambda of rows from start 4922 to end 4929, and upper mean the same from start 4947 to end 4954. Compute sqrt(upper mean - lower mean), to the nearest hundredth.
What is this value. 0.27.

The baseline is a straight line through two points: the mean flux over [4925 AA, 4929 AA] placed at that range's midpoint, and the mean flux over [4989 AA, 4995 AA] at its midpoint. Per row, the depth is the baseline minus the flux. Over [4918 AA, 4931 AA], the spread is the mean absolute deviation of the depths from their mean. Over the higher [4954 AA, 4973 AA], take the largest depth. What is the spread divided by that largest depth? 0.24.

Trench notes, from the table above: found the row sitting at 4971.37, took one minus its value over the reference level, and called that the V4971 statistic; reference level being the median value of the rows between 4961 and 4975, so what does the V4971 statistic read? 0.06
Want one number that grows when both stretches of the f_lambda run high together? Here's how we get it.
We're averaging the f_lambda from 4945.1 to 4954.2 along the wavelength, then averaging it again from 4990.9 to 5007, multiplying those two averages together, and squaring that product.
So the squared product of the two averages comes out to 2.59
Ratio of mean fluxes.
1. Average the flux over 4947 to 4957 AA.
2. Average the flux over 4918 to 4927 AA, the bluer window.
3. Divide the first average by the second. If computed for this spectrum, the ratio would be 1.06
